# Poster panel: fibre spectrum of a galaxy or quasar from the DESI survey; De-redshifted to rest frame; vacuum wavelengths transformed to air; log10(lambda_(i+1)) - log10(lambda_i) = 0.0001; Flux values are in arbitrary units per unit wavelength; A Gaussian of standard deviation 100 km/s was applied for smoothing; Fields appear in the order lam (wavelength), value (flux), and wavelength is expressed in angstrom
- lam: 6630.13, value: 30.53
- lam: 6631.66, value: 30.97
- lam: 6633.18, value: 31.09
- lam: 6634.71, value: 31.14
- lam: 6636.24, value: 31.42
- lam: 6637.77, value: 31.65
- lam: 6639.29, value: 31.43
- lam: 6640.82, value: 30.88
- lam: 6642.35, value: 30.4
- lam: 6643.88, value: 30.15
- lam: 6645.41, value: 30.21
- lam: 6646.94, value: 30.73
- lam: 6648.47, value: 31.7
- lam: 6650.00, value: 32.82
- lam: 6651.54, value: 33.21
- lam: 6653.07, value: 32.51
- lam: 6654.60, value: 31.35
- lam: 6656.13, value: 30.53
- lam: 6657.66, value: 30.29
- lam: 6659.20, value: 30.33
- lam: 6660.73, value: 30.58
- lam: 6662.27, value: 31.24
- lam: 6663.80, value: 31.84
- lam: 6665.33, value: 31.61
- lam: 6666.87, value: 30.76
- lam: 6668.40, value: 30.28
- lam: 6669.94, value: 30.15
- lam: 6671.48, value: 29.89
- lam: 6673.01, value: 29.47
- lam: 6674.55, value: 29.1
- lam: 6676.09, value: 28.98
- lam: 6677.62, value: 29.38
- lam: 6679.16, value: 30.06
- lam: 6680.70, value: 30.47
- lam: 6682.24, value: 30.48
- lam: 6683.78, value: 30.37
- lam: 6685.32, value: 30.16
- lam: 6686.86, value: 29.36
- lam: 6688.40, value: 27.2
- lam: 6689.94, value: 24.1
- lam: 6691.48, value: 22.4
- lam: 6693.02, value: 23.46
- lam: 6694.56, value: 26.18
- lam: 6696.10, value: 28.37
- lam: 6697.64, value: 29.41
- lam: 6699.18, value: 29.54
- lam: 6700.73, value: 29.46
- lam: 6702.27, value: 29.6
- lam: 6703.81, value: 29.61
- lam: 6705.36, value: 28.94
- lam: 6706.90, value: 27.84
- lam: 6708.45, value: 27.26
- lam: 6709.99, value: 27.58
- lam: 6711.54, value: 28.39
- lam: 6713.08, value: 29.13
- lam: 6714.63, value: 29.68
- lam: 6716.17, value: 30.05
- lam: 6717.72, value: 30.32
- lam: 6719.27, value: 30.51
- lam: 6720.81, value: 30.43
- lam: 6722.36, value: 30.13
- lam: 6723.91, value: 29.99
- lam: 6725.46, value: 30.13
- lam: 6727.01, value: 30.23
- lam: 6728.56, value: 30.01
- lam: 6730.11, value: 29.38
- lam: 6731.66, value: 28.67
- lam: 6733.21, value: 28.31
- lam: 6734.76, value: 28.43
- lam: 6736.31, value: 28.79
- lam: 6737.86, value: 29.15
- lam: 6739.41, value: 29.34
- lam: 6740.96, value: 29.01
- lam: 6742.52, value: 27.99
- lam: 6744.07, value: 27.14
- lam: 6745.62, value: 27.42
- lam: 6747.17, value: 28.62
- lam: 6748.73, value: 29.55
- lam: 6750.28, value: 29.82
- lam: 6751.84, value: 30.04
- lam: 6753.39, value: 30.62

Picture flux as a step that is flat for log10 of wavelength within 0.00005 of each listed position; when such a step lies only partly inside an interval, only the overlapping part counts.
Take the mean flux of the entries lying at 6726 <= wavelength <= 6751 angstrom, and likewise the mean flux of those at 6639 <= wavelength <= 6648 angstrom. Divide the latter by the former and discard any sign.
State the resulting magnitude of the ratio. 1.06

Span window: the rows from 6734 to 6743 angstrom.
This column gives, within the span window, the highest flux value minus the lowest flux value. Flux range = 1.35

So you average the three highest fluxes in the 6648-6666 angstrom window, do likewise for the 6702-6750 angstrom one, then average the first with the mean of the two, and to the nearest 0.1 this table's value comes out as 32.2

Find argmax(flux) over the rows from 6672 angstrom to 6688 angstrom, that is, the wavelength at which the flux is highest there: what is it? 6682.24 angstrom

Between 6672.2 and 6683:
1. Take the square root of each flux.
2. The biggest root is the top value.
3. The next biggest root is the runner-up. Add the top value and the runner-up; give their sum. 11.0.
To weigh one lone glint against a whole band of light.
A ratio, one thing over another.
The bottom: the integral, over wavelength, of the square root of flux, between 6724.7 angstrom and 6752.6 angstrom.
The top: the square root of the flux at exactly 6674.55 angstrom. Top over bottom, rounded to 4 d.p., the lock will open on 0.0359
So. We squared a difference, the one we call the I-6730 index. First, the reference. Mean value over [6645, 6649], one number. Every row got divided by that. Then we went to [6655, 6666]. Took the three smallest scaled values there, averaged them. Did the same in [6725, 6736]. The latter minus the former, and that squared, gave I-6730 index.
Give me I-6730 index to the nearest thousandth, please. 0.004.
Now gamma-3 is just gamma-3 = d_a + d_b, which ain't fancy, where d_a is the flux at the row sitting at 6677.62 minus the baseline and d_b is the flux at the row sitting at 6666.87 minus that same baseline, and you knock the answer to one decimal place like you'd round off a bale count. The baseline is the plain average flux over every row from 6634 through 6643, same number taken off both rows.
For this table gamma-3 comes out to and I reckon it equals -2.2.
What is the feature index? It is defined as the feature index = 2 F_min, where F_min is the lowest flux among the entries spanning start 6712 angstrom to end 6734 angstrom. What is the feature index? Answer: 57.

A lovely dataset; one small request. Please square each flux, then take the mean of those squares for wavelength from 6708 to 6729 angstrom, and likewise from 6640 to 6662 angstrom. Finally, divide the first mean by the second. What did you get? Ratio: 0.90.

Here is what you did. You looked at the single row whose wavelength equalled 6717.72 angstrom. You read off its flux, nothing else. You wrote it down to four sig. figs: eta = 30.32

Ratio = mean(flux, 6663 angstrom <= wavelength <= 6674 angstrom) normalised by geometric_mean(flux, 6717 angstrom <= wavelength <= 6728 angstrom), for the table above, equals 1.01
